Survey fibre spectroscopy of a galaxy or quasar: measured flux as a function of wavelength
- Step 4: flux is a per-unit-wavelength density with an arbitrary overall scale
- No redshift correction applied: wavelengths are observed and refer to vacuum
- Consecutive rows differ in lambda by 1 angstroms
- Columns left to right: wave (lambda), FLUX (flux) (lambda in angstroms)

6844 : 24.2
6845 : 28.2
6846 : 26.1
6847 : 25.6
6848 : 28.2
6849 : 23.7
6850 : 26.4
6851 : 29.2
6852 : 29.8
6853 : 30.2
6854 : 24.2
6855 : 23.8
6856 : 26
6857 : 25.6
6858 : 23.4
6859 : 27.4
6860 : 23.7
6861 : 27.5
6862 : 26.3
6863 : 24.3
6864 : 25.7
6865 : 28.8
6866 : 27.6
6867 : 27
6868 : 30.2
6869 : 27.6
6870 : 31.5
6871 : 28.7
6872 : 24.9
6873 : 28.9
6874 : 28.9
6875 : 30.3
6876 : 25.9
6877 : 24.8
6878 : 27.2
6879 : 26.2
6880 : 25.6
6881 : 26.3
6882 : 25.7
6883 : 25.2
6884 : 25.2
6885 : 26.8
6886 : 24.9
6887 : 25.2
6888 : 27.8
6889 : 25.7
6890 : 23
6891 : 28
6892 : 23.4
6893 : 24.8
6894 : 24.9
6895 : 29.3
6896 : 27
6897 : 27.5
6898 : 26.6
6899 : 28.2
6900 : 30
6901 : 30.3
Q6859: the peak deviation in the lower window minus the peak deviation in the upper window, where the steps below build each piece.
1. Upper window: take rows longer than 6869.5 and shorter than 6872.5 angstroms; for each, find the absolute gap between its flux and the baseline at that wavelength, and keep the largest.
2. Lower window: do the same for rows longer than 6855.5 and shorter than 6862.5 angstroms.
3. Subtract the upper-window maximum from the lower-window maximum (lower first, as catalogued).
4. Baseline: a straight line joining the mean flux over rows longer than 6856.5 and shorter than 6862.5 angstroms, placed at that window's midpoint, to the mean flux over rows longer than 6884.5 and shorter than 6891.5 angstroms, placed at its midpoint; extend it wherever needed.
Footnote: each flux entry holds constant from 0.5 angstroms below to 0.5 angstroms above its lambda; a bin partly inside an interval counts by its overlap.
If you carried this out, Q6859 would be -3.5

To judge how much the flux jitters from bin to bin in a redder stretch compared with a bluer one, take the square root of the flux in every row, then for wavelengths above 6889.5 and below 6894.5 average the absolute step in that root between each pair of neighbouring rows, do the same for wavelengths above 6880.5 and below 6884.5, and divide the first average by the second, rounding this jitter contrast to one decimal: 7.6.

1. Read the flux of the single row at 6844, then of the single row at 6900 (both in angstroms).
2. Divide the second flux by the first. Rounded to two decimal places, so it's 1.24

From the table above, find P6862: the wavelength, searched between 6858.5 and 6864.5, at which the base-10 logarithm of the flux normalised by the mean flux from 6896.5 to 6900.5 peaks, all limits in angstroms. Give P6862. 6861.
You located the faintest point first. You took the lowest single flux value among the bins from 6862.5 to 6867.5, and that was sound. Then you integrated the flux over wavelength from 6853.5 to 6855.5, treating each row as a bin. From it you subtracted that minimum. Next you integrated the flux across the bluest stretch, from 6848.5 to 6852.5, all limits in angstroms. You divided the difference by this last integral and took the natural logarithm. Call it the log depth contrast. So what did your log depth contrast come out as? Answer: -1.53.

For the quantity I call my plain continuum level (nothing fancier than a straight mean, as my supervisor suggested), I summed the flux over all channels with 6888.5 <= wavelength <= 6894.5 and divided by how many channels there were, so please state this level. 25.0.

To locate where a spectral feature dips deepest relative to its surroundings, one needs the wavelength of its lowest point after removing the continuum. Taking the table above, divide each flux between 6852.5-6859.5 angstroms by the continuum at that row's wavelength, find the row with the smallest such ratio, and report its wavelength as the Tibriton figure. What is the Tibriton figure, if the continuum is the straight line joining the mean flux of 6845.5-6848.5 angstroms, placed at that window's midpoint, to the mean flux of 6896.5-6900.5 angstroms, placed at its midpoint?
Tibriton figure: 6858 angstroms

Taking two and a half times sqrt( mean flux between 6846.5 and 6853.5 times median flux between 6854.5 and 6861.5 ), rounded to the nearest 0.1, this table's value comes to 66.4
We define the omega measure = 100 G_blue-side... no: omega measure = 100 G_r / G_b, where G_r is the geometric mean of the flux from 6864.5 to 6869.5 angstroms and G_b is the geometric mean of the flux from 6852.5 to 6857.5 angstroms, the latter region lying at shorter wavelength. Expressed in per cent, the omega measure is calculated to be 109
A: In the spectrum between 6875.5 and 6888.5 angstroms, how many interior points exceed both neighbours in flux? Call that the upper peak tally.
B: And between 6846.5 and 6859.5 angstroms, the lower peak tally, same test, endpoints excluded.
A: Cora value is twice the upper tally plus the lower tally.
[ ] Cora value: 9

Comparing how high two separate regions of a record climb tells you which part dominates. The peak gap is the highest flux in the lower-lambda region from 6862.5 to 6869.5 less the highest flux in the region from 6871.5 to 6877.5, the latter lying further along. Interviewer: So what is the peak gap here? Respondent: 0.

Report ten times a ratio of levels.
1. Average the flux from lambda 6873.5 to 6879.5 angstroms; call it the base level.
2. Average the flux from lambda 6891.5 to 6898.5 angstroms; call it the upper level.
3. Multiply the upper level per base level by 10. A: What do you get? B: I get 9.6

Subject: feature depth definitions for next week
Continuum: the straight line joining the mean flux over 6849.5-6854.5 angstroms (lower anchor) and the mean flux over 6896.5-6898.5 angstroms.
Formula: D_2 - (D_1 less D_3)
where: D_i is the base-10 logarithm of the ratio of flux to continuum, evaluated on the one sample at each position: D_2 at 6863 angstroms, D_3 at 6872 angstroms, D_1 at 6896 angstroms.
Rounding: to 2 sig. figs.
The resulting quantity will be -0.10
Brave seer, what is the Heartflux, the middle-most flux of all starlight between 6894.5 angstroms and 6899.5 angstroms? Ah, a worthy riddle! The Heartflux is 27.5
